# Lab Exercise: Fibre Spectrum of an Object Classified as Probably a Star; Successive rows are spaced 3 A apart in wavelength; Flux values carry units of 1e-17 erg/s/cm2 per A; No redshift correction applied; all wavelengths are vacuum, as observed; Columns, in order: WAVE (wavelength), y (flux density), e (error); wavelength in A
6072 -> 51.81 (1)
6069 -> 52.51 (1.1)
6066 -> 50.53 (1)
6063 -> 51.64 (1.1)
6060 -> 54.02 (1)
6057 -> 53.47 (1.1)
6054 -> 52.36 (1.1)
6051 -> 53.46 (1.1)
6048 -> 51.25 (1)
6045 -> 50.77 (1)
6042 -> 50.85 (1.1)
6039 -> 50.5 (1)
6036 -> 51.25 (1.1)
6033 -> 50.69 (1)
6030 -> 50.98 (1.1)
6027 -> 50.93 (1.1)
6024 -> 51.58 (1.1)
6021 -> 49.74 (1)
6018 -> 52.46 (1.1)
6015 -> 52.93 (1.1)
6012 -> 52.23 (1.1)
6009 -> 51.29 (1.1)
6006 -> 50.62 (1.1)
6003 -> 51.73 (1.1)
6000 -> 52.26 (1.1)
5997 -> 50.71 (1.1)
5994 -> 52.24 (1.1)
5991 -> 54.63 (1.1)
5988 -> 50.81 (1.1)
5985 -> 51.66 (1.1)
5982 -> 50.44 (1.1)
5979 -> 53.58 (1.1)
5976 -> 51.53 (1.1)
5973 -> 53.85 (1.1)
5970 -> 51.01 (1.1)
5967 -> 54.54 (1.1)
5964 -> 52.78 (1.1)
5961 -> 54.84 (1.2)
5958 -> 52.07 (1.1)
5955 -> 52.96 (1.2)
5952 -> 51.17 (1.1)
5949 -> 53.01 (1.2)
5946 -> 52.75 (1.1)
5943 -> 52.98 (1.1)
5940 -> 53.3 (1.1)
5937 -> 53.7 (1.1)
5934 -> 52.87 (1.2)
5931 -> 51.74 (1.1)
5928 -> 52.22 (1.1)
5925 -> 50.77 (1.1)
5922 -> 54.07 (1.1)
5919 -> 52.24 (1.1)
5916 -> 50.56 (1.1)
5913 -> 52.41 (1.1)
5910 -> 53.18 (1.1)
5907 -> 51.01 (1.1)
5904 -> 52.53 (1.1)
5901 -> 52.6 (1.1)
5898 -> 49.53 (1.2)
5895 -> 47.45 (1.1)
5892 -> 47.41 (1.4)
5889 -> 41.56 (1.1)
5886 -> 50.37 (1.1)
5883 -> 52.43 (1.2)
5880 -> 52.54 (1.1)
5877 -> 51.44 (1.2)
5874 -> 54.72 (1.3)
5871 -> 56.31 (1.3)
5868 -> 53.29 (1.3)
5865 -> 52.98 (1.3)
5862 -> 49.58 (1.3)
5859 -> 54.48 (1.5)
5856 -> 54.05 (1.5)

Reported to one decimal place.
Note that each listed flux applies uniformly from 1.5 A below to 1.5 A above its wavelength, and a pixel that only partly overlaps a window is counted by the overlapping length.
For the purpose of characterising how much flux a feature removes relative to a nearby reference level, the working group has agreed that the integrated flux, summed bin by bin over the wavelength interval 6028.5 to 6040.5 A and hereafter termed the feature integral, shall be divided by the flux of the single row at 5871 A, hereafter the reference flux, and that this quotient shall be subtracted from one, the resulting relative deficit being -9.8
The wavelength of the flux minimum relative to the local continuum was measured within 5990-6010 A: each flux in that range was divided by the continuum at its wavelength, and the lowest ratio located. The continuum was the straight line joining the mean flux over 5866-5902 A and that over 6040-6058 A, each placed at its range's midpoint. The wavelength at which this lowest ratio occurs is 6006 A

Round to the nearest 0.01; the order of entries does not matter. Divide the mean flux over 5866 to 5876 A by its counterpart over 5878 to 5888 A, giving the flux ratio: 1.06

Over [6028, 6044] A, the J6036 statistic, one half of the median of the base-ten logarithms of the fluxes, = 0.853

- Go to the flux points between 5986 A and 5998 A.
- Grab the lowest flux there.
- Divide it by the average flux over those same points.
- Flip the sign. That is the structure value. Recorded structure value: -0.973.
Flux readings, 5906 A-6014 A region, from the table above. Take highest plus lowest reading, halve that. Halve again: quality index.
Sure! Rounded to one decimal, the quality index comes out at 26.3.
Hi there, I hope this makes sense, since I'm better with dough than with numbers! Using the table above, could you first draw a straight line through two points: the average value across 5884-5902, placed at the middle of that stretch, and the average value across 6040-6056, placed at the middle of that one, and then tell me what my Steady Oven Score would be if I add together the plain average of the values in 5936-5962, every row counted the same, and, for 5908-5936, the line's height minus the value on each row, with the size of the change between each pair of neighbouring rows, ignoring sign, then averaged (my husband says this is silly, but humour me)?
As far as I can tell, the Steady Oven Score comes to 54.5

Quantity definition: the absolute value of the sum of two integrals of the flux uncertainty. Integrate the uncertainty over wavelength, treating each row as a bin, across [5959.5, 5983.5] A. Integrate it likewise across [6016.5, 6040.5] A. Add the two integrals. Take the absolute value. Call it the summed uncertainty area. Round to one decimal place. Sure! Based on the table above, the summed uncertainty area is 52.2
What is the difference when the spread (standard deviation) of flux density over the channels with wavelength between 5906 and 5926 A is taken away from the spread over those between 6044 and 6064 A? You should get -0.1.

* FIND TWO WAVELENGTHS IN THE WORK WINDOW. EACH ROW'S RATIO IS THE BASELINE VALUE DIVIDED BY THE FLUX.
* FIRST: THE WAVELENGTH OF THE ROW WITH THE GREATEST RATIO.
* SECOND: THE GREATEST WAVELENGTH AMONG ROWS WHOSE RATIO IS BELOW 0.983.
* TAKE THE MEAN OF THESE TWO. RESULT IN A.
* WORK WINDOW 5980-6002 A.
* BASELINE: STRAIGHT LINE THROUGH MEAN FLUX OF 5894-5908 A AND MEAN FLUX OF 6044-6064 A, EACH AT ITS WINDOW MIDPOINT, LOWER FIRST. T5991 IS 5986.5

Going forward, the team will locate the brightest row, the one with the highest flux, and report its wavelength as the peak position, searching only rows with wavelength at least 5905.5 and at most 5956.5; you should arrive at 5922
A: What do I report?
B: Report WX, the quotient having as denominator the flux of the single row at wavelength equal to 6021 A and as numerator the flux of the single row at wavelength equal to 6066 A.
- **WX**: 1.02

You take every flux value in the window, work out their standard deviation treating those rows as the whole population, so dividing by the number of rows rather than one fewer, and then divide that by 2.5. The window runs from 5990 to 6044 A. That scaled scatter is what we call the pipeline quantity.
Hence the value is 0.44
